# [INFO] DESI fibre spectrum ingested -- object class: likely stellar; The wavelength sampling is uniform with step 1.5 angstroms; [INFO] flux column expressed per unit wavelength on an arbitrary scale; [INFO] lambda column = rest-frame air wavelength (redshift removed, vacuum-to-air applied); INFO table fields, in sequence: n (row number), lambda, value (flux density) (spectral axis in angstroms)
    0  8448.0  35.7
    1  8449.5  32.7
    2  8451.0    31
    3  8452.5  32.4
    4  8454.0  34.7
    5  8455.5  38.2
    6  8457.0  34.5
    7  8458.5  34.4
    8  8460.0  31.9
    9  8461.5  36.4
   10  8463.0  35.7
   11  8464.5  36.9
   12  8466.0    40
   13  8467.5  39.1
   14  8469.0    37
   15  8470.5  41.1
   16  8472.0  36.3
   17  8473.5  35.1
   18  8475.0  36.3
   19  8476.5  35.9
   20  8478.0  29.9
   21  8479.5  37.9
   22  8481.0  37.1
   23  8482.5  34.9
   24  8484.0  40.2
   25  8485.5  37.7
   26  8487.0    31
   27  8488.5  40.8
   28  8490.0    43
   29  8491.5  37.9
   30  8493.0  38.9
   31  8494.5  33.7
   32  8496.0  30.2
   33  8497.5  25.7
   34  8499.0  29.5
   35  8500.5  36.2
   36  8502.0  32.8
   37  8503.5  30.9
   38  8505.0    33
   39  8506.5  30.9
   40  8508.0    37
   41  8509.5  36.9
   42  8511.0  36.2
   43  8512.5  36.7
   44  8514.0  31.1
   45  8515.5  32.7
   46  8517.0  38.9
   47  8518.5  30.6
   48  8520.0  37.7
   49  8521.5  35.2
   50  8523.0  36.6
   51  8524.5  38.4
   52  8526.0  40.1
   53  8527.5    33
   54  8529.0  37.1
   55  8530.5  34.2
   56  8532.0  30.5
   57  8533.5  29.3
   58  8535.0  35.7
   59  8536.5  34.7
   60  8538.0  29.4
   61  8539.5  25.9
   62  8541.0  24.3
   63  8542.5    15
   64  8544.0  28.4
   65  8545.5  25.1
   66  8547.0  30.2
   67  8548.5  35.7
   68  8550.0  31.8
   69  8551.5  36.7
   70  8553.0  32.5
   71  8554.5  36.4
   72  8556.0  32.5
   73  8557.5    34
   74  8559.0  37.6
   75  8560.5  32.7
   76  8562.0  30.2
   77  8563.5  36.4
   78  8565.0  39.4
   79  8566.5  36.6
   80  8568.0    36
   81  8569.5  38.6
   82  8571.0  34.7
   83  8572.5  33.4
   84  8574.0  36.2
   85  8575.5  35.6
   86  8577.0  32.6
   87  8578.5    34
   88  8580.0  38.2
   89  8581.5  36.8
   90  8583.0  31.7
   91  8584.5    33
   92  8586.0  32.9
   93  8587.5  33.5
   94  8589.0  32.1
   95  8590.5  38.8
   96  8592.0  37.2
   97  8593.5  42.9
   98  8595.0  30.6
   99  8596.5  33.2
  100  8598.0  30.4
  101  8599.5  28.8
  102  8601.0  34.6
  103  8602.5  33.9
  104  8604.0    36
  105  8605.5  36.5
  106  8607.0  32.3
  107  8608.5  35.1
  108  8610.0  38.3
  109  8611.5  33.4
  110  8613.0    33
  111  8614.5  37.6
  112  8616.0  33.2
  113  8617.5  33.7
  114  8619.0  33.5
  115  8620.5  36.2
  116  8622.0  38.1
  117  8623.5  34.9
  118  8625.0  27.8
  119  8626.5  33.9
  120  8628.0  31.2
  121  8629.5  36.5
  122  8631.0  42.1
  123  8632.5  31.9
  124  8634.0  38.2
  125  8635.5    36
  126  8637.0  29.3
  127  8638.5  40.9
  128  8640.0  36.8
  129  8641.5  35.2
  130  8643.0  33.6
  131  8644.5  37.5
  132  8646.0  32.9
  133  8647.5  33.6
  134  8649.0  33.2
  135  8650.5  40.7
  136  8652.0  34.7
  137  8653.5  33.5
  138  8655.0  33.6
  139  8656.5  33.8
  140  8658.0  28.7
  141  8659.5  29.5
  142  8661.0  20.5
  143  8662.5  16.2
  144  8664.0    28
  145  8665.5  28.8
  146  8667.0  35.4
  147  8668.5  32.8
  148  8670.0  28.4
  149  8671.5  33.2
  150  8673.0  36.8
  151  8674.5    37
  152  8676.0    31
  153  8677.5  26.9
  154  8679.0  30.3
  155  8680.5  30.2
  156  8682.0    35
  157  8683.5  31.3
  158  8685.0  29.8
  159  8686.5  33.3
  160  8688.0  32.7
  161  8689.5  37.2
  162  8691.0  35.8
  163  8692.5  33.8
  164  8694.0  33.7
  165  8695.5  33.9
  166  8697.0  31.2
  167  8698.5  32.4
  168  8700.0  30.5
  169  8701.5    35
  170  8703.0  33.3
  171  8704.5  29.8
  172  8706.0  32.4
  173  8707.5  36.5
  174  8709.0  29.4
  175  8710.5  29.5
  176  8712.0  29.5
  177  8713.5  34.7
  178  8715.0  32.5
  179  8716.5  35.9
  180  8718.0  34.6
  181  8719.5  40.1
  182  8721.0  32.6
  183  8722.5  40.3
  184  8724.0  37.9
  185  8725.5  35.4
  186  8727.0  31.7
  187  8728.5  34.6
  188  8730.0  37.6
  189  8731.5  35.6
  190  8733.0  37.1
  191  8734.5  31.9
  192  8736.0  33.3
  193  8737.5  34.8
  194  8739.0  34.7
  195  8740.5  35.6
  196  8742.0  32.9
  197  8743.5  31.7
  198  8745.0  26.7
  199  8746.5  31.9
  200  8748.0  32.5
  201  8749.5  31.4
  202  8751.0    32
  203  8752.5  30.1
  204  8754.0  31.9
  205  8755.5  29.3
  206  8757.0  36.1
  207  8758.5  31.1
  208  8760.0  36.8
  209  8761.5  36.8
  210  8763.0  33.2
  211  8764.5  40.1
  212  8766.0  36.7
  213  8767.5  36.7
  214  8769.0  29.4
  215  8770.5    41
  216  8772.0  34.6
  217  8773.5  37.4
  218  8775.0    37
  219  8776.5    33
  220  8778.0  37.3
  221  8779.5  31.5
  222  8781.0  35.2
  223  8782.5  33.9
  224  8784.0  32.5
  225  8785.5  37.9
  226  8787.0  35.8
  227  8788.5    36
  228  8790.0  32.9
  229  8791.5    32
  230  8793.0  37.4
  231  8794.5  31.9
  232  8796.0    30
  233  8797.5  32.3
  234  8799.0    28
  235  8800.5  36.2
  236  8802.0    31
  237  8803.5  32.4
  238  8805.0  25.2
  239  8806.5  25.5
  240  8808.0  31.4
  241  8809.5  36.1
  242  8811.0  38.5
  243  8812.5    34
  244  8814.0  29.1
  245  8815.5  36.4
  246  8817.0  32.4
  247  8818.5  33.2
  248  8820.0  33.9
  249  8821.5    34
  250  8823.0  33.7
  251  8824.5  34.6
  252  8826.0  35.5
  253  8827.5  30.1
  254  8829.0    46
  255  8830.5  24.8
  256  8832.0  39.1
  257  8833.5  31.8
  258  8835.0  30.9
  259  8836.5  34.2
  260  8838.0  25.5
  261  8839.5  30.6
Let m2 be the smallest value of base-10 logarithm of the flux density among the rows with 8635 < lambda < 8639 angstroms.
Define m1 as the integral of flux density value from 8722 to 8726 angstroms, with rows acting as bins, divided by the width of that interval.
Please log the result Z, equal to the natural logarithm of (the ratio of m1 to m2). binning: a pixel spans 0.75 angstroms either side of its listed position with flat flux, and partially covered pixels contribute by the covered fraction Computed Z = 3.25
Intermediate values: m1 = 38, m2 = 1.467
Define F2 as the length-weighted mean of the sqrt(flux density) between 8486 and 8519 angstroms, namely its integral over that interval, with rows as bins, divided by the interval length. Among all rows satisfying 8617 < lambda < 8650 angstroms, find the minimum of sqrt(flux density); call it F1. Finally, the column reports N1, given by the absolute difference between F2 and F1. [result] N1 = 0.58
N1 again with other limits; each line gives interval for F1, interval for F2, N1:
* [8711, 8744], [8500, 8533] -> 0.46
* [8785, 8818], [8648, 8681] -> 0.53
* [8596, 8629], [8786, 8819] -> 0.43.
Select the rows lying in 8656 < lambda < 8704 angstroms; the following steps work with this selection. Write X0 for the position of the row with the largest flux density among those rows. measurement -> 8689.5 angstroms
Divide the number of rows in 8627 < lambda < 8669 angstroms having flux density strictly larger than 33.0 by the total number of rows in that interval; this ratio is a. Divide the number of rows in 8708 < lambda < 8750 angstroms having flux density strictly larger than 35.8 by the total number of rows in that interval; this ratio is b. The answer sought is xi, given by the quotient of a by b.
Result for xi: 2.83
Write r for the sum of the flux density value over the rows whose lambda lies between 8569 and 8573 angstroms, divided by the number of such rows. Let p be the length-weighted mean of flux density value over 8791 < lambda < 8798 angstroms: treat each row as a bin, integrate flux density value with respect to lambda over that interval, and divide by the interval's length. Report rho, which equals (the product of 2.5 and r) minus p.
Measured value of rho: 56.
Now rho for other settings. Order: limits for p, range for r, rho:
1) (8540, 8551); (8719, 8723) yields 67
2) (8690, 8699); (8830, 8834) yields 46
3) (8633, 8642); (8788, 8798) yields 47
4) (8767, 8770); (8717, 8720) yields 60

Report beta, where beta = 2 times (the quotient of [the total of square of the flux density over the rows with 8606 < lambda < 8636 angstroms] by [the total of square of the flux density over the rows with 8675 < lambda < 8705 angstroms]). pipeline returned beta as 2.32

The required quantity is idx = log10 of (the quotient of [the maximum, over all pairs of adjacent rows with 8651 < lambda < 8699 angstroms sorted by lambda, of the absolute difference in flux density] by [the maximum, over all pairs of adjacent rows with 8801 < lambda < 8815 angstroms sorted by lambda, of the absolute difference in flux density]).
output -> 0.215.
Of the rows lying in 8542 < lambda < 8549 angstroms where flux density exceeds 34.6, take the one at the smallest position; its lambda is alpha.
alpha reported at 8548.5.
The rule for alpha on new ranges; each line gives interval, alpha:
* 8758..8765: 8760.0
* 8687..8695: 8689.5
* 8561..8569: 8563.5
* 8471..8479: 8472.0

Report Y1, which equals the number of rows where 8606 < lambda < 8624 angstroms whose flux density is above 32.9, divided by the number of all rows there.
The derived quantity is 0.9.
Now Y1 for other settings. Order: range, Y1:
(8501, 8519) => 0.5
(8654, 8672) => 0.3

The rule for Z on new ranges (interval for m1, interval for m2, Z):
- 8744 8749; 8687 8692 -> 3.00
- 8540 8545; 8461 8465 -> 2.69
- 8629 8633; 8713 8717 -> 3.20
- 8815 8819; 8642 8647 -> 3.11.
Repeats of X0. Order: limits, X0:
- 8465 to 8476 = 8470.5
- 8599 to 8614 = 8610.0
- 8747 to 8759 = 8757.0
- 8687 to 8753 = 8722.5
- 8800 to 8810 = 8800.5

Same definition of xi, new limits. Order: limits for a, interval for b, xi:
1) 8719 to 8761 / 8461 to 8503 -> 0.78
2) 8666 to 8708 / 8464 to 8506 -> 0.82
